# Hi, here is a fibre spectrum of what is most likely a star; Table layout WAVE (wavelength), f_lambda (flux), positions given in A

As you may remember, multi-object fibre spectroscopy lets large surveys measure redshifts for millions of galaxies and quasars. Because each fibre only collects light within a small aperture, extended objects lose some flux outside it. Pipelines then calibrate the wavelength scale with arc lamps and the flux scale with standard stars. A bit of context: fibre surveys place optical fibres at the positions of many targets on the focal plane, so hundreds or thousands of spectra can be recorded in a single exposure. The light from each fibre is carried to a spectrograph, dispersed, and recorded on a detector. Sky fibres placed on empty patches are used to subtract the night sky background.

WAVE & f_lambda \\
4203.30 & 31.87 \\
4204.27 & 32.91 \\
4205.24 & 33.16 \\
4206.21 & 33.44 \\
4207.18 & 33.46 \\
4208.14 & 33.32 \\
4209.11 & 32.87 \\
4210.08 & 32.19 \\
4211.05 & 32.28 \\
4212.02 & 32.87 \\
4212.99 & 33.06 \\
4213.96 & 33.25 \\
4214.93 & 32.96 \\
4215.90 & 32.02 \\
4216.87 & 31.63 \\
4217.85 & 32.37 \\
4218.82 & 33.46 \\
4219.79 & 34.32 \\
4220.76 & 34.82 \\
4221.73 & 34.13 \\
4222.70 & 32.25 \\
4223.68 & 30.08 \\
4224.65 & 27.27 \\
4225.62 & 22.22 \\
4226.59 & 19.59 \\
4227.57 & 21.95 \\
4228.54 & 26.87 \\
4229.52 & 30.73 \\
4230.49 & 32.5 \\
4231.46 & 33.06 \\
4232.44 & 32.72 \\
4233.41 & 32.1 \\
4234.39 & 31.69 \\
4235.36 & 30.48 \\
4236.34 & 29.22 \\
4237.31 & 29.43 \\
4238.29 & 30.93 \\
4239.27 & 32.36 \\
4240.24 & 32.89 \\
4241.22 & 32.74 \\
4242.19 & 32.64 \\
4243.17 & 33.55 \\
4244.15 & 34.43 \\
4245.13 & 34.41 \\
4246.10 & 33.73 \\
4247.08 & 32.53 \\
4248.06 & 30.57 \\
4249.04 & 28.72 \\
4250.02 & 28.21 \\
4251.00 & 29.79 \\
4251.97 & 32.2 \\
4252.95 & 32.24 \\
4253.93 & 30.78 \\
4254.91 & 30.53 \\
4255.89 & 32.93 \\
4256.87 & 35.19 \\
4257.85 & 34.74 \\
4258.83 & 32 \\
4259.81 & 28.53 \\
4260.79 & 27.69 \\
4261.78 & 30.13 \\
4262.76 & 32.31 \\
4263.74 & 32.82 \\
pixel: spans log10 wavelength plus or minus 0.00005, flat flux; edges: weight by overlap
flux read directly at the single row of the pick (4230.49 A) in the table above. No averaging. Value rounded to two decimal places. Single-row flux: 32.50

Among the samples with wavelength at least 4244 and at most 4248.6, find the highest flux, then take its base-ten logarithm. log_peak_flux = 1.54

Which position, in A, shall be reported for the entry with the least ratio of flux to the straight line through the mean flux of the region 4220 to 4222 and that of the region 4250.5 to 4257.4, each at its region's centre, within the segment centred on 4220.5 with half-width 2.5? 4222.70 A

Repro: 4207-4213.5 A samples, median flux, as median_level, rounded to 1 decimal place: 32.9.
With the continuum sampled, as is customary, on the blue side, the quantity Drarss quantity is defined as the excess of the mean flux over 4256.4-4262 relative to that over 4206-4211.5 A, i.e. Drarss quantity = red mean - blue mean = -1.5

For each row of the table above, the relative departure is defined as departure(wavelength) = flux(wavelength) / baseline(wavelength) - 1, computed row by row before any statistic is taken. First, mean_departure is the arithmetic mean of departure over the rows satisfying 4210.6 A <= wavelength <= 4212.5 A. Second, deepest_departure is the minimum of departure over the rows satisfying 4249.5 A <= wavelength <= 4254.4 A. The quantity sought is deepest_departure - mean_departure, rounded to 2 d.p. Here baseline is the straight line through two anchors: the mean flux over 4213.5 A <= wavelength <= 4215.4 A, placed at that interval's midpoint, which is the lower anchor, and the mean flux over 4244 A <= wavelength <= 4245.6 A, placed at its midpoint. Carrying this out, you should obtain -0.17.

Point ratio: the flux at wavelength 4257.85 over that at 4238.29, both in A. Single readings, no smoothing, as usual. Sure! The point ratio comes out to 1.12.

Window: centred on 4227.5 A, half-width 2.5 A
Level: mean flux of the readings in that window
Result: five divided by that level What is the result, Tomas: 0.206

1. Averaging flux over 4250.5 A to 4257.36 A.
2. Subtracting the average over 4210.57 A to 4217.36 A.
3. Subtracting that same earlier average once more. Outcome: -33.2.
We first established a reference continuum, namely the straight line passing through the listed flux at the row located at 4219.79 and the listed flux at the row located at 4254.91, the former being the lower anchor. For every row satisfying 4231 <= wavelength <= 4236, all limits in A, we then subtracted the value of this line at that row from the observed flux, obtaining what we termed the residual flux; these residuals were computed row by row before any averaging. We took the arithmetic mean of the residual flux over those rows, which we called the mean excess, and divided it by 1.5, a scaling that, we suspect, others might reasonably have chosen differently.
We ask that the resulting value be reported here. -0.6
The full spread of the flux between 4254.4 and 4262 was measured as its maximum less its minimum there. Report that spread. 7.5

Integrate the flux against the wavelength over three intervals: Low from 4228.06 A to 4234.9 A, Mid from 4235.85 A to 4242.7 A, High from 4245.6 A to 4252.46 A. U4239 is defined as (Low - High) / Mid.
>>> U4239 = 0.014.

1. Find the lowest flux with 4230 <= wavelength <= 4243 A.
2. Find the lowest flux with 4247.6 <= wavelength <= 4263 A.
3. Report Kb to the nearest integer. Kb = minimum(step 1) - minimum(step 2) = 2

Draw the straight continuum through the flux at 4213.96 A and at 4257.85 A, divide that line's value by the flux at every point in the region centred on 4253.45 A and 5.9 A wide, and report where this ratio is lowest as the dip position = 4255.89 A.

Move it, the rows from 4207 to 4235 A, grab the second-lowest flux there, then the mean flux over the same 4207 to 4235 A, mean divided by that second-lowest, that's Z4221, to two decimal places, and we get 1.42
